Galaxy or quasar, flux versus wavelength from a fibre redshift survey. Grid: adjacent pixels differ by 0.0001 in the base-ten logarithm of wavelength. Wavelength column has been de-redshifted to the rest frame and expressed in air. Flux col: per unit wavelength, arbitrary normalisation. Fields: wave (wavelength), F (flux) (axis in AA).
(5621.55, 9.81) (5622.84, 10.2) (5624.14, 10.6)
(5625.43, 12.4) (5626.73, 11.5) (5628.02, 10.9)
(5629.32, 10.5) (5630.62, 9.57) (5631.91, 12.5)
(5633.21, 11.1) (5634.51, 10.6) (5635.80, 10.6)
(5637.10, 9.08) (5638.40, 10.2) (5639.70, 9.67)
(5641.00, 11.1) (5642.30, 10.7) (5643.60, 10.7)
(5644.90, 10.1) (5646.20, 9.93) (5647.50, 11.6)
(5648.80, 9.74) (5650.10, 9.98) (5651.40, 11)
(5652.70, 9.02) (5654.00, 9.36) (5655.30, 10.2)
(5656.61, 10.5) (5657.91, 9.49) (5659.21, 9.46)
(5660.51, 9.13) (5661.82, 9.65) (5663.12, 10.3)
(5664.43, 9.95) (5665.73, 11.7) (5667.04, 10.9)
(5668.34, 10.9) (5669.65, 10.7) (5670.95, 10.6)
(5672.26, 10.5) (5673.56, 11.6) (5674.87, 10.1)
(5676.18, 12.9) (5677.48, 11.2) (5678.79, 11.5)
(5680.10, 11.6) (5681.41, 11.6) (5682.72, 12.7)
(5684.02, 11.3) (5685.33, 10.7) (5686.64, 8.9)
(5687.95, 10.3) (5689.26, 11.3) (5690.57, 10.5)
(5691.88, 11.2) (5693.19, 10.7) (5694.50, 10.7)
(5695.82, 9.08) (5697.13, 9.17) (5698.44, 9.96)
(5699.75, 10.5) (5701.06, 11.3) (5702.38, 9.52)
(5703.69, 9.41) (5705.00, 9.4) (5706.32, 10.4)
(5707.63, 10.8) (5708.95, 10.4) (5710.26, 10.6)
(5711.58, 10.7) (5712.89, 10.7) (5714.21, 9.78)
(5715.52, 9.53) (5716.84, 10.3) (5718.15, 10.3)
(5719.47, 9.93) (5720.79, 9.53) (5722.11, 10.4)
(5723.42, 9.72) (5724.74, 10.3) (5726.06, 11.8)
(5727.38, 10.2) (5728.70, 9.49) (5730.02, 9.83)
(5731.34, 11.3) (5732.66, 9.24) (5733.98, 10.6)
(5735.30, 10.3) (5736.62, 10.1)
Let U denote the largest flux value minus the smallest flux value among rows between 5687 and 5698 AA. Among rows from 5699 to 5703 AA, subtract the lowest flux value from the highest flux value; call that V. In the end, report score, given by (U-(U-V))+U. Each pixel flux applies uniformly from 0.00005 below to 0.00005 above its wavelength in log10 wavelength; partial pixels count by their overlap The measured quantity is 4.0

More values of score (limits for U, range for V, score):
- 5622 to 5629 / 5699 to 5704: 4.1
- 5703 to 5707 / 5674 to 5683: 3.8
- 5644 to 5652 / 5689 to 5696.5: 4.1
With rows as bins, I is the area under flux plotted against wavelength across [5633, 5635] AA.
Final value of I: 22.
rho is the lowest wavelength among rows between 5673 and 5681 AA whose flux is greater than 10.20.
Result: 5673.56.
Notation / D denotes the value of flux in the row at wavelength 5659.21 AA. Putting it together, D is 9.46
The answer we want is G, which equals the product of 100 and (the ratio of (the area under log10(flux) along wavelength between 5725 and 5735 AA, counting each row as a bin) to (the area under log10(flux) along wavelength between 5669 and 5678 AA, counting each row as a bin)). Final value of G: 108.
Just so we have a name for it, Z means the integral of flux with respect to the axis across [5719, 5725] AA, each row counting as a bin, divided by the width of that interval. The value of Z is 10.0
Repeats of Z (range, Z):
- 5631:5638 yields 10.7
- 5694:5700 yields 9.8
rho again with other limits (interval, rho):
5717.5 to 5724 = 5718.15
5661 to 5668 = 5663.12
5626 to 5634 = 5626.73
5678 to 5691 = 5678.79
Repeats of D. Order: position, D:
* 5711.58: 10.7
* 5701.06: 11.3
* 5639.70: 9.67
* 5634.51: 10.6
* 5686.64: 8.9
